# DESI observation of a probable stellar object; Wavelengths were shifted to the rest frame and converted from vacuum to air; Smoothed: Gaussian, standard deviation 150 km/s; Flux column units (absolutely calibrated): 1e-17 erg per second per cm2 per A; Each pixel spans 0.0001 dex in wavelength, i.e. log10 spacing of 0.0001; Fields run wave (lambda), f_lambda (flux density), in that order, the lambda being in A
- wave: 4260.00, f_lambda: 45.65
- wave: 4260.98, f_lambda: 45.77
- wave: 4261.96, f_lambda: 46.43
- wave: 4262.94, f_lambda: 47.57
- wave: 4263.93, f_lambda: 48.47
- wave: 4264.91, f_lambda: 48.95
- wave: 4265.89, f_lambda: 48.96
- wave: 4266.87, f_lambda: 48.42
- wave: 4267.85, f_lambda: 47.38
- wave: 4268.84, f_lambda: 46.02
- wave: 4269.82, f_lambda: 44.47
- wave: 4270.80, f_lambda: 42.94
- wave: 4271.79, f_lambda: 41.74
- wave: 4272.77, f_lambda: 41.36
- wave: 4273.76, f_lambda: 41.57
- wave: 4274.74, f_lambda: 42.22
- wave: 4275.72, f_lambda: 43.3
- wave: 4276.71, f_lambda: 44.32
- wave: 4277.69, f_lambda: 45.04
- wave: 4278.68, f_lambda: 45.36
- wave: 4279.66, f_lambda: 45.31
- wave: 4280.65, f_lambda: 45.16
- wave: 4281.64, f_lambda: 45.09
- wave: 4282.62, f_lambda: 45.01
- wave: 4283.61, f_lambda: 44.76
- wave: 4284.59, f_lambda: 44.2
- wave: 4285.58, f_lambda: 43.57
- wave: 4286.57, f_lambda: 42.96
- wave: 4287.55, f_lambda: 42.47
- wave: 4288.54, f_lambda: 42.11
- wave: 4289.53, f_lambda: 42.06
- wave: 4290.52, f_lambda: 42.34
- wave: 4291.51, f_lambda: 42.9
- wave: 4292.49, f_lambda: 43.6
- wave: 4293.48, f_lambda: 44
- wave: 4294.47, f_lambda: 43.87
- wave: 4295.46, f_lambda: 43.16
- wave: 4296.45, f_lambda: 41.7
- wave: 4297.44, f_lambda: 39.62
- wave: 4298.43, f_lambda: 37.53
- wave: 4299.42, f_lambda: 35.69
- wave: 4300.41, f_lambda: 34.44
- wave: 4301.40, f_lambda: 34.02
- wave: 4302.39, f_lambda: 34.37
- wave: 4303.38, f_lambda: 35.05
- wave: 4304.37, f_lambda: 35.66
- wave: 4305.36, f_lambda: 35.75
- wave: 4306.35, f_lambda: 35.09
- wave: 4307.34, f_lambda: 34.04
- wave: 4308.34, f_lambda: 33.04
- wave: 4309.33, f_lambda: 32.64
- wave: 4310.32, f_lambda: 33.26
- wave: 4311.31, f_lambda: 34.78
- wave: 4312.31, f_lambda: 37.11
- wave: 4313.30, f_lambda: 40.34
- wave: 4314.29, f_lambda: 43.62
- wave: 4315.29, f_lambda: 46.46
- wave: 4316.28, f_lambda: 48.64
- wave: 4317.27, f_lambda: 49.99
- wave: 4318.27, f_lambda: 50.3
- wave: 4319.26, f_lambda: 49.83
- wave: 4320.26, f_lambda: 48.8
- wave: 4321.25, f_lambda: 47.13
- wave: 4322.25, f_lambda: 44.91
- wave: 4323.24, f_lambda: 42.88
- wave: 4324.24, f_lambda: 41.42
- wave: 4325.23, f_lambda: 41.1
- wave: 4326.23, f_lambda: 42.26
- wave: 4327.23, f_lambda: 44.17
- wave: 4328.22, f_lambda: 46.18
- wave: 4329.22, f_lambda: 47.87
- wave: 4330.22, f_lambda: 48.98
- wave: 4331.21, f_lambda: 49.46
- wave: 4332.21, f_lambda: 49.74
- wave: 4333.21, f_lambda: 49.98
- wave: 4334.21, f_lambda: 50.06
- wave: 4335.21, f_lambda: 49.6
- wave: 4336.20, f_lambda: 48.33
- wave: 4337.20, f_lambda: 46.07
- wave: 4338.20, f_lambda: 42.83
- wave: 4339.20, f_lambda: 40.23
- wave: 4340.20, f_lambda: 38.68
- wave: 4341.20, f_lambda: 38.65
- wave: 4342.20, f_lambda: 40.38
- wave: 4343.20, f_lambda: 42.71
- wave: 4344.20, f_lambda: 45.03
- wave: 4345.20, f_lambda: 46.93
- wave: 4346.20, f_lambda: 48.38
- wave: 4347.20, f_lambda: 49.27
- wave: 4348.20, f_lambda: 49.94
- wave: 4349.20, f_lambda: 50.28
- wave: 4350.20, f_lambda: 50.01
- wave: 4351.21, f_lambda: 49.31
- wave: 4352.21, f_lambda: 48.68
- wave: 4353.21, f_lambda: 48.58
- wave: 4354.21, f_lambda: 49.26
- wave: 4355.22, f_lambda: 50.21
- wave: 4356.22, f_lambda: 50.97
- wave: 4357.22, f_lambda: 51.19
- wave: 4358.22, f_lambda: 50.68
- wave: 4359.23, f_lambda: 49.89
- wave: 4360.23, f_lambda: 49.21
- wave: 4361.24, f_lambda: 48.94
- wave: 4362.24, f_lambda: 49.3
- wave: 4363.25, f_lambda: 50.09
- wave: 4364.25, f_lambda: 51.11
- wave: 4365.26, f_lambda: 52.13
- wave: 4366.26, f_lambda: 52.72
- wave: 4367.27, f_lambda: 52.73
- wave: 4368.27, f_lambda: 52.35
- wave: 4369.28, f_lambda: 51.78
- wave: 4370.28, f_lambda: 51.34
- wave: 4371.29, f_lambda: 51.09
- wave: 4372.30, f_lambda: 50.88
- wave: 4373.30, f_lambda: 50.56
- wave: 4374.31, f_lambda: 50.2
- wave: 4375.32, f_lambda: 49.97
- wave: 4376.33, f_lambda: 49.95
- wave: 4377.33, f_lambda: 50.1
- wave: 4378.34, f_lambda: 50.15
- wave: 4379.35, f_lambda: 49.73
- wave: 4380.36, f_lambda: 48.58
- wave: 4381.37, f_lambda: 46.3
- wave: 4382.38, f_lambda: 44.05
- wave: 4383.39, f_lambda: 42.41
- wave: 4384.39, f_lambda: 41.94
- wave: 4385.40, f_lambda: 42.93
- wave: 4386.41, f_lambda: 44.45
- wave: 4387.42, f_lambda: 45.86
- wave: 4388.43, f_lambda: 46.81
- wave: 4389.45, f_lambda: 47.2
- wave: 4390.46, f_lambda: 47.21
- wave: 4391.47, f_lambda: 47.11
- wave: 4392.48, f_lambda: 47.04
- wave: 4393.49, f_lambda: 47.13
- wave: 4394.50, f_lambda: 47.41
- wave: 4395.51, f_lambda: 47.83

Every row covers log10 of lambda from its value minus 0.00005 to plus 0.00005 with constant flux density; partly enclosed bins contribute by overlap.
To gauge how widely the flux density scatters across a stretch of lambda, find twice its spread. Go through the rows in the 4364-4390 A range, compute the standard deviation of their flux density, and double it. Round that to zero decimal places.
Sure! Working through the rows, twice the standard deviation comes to 7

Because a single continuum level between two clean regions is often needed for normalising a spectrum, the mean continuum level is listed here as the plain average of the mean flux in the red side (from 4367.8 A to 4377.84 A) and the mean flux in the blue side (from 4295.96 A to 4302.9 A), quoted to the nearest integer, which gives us 44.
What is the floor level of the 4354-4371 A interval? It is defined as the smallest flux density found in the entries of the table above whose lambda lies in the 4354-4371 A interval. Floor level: 48.94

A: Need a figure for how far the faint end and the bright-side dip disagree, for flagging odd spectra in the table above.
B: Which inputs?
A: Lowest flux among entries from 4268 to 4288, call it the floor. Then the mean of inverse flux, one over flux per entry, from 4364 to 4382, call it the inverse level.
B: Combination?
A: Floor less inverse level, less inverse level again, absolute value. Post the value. 41.3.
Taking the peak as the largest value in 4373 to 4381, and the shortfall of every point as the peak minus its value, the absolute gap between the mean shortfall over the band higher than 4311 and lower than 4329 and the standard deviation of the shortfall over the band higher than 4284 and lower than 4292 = 5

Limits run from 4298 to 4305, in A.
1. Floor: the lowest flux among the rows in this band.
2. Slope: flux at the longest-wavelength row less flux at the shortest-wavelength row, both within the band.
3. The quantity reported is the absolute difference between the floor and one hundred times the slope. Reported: 221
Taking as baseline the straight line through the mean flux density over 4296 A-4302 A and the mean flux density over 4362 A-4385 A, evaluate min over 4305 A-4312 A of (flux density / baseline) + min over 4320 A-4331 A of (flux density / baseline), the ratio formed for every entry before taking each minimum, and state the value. 1.83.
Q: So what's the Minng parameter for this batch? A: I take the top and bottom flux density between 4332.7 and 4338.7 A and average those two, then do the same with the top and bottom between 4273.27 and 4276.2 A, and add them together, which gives 89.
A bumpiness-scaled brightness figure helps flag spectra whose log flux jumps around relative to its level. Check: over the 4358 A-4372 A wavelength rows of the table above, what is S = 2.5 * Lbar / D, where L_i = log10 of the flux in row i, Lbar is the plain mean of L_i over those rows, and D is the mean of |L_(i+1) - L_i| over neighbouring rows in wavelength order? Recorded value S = 905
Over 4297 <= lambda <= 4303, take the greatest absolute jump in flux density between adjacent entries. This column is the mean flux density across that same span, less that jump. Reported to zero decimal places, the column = 34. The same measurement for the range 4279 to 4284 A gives 45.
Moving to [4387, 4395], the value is 46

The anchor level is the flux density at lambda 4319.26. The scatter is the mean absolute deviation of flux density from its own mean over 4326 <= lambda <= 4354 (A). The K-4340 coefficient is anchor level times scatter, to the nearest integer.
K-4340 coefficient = 159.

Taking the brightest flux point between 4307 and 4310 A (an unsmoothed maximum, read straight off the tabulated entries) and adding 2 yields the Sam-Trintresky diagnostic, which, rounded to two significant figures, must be 36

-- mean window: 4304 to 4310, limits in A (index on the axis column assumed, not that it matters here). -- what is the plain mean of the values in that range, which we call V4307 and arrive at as 34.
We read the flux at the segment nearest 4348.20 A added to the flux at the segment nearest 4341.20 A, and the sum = 89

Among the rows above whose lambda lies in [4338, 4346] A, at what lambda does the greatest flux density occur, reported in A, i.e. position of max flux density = 4345.20 A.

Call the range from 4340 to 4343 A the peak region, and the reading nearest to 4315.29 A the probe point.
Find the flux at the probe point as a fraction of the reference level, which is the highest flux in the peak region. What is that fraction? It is 1.15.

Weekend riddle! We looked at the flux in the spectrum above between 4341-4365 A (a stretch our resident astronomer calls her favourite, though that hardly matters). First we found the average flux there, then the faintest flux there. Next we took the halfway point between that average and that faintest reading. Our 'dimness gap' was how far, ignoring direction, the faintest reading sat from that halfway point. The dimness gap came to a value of 5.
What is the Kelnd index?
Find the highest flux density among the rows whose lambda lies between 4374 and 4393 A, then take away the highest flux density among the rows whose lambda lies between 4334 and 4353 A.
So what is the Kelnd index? -0.1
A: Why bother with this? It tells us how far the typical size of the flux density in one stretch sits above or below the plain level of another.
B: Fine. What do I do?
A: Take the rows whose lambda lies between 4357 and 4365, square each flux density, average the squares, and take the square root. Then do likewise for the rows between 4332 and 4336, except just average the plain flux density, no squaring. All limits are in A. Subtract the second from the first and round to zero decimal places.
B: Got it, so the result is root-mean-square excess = 0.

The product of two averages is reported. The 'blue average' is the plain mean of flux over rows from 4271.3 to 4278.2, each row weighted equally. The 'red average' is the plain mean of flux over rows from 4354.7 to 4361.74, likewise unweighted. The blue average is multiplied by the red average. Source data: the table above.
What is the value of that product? 2146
